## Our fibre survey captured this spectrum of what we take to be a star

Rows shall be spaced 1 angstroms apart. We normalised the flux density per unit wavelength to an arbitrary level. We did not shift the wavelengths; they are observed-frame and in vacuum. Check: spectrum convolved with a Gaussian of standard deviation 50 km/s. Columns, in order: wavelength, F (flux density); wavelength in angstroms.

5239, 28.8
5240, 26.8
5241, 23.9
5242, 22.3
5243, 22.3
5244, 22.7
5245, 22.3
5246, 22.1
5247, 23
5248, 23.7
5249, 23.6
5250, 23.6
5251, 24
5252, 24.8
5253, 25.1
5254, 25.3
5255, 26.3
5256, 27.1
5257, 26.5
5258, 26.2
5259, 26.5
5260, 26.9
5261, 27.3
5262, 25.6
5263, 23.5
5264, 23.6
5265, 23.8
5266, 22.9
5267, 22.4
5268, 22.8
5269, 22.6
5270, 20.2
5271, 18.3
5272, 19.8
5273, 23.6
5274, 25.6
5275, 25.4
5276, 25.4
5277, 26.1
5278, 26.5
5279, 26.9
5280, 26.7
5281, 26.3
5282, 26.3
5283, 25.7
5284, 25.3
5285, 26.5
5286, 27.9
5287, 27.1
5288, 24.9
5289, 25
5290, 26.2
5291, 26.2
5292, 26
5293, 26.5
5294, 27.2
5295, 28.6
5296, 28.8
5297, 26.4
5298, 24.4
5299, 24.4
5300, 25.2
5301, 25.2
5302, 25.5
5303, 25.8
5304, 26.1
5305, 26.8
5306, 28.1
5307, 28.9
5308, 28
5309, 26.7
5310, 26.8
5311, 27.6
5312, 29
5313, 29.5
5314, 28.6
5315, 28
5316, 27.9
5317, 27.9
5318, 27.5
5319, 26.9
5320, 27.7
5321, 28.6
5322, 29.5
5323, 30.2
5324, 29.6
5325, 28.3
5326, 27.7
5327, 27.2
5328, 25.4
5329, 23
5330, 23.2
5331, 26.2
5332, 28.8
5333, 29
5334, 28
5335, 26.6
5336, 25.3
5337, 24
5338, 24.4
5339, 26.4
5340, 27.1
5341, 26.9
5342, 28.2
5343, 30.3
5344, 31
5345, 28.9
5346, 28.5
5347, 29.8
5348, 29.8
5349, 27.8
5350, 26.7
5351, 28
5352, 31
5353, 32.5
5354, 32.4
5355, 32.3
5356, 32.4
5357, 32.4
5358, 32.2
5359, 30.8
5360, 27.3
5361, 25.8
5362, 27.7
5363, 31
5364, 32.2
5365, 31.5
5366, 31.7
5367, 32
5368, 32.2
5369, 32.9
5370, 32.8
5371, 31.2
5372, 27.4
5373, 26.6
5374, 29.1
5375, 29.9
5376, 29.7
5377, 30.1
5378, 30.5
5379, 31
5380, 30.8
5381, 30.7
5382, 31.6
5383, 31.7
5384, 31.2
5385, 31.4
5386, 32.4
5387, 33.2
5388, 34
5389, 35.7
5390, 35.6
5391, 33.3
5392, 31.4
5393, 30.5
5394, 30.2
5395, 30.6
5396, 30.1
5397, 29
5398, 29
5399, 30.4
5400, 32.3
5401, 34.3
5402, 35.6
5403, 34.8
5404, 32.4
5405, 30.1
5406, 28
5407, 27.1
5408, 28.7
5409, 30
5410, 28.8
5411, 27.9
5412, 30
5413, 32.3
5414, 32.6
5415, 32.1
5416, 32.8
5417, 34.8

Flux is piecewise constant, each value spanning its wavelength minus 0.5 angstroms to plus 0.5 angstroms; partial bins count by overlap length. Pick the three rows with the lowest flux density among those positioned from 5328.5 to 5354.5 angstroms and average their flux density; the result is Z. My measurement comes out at 23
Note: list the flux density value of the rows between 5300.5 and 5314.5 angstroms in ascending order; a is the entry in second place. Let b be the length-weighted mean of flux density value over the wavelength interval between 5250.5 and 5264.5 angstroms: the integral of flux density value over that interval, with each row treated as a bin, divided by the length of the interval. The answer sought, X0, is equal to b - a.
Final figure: 0.1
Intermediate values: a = 25.5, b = 25.6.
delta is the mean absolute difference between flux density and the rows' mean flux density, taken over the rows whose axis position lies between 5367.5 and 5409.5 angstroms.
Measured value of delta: 1.7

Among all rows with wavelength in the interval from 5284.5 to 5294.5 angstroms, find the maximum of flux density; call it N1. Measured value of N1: 27.9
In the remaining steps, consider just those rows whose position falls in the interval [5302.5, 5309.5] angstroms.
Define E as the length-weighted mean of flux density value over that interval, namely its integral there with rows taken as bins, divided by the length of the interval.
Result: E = 27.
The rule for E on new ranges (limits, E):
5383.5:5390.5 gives 33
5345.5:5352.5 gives 29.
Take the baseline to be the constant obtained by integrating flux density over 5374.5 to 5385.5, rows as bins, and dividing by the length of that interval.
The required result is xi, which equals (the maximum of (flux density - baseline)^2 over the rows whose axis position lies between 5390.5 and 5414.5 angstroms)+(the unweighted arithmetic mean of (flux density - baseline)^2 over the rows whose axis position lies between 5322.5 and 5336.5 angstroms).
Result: 42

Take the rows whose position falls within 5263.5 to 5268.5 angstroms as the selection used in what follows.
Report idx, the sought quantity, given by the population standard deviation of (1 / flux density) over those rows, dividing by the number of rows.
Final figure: 0.0010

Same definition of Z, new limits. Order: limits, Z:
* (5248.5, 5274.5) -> 19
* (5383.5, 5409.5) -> 28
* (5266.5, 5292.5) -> 19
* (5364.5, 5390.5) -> 28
